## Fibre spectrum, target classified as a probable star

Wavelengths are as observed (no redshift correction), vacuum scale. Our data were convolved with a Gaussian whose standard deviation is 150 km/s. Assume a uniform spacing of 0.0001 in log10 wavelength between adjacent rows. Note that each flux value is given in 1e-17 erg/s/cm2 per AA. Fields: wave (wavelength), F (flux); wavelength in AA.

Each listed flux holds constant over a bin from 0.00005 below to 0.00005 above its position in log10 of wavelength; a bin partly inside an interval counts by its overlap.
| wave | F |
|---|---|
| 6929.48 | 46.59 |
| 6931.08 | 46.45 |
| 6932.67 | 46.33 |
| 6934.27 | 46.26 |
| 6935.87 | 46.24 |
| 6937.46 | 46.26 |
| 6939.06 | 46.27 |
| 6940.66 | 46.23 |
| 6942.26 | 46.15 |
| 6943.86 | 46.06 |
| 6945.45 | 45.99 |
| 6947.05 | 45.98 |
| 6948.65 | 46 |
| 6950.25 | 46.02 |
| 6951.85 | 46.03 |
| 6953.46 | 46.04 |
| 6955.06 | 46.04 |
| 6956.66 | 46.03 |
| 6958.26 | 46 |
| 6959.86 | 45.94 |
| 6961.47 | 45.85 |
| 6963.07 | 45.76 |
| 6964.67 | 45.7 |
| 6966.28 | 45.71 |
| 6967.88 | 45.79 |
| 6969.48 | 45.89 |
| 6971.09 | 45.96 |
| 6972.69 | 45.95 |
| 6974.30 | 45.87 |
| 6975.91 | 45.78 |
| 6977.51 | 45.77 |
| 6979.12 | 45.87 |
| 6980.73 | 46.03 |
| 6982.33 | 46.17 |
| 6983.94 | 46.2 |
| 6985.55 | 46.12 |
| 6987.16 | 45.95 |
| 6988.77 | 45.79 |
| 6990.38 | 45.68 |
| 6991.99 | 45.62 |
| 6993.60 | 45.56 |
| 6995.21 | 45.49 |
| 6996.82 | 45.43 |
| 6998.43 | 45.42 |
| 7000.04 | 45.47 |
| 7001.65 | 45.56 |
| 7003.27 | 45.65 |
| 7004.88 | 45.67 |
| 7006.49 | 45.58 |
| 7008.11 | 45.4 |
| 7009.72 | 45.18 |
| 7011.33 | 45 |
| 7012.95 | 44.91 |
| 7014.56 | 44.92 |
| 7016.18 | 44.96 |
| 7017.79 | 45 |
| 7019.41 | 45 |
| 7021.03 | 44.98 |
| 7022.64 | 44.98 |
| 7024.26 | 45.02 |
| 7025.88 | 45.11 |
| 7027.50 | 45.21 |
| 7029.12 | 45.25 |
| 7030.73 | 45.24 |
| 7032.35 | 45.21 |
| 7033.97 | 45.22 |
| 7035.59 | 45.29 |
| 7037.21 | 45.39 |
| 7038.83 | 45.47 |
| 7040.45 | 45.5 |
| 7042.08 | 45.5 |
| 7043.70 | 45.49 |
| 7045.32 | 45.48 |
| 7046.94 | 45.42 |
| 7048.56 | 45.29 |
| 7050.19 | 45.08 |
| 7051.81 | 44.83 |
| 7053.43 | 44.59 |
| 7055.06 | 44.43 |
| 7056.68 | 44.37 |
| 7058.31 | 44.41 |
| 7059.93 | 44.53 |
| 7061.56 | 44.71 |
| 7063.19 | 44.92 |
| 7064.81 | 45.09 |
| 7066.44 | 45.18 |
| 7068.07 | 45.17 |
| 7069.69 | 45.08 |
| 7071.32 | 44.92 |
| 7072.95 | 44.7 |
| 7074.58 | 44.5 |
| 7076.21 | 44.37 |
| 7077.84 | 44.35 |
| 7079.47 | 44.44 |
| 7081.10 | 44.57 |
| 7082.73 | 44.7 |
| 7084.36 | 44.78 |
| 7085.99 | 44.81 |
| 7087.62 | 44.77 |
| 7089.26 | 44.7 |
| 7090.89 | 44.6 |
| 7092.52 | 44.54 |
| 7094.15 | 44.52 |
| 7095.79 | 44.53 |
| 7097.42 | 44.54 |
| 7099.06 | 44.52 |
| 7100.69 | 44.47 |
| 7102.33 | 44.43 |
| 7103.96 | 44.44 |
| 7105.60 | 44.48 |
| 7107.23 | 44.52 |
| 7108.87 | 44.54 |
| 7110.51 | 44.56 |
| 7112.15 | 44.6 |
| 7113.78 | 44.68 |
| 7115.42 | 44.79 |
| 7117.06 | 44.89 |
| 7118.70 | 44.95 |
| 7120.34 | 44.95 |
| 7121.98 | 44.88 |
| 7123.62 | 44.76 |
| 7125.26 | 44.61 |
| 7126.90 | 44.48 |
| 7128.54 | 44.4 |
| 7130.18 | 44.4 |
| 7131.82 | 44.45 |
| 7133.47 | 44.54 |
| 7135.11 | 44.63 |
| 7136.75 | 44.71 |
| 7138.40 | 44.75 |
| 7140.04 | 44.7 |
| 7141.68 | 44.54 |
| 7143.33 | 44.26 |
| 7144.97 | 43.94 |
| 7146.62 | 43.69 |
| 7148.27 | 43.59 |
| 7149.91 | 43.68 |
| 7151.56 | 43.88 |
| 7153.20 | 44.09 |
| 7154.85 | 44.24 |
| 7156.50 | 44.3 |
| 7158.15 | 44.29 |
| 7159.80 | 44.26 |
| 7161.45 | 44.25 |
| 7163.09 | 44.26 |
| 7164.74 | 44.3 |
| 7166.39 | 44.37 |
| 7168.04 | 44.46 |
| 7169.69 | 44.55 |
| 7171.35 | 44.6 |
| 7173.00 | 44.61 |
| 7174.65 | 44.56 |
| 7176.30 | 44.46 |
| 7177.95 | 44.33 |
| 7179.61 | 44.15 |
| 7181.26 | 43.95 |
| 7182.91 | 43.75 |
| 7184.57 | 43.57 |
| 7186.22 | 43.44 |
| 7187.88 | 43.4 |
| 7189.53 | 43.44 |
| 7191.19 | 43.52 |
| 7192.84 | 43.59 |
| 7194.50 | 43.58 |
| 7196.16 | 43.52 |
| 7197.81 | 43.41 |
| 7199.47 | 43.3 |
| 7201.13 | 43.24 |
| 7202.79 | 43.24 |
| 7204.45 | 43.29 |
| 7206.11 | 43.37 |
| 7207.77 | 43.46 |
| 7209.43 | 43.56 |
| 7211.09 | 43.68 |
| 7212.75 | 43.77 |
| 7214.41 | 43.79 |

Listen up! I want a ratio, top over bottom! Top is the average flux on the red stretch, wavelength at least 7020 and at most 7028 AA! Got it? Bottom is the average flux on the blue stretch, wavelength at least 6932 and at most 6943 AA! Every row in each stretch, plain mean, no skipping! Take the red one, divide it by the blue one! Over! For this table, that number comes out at 0.974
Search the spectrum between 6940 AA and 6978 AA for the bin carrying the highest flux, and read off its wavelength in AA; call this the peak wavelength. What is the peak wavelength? 6940.66 AA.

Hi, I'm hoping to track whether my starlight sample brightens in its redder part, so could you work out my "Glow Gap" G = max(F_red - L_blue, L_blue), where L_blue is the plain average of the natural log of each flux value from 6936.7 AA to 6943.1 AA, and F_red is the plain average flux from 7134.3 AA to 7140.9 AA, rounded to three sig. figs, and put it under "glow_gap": 40.9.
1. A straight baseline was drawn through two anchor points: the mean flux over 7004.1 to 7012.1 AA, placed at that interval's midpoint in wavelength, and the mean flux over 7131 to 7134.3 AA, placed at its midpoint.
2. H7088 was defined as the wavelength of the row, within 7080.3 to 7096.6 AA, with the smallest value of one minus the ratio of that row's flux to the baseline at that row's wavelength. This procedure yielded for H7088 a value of 7085.99 AA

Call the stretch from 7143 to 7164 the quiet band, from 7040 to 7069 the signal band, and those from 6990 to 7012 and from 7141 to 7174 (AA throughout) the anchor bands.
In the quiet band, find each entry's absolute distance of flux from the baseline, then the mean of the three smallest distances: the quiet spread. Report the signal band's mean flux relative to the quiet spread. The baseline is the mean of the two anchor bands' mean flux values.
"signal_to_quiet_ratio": 80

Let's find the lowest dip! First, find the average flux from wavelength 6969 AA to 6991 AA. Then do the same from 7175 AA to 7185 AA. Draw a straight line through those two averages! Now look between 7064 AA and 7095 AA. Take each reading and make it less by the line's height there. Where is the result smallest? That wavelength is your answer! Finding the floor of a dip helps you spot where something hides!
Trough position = 7077.84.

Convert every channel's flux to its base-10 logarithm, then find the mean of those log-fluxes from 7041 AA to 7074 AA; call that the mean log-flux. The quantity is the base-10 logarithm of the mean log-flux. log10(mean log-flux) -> 0.218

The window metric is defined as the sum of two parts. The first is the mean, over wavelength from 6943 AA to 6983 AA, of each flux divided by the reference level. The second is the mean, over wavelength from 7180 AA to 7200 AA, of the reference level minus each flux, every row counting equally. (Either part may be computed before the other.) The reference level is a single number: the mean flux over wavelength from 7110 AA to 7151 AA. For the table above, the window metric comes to 2.0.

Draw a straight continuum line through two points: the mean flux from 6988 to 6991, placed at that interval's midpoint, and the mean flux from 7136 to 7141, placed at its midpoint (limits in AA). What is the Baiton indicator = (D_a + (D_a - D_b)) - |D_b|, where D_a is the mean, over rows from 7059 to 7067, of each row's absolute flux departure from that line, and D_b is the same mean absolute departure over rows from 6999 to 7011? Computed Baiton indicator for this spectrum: 0.41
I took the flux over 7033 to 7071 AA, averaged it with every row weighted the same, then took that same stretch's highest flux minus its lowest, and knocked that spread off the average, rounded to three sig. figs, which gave 43.9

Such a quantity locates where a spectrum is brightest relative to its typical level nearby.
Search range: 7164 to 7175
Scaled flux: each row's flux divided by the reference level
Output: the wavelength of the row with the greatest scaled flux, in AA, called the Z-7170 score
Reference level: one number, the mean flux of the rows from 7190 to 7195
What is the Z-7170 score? 7173.00 AA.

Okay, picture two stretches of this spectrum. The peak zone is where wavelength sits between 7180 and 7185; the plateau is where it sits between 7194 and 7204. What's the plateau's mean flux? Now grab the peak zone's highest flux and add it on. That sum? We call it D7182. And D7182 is 87.3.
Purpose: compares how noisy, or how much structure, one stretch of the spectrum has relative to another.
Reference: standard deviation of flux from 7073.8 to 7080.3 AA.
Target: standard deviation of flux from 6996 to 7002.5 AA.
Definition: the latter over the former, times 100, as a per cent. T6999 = 93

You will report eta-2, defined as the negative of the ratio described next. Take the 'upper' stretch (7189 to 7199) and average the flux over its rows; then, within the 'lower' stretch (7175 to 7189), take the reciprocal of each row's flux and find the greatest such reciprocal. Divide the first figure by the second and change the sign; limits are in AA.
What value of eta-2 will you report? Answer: -1888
